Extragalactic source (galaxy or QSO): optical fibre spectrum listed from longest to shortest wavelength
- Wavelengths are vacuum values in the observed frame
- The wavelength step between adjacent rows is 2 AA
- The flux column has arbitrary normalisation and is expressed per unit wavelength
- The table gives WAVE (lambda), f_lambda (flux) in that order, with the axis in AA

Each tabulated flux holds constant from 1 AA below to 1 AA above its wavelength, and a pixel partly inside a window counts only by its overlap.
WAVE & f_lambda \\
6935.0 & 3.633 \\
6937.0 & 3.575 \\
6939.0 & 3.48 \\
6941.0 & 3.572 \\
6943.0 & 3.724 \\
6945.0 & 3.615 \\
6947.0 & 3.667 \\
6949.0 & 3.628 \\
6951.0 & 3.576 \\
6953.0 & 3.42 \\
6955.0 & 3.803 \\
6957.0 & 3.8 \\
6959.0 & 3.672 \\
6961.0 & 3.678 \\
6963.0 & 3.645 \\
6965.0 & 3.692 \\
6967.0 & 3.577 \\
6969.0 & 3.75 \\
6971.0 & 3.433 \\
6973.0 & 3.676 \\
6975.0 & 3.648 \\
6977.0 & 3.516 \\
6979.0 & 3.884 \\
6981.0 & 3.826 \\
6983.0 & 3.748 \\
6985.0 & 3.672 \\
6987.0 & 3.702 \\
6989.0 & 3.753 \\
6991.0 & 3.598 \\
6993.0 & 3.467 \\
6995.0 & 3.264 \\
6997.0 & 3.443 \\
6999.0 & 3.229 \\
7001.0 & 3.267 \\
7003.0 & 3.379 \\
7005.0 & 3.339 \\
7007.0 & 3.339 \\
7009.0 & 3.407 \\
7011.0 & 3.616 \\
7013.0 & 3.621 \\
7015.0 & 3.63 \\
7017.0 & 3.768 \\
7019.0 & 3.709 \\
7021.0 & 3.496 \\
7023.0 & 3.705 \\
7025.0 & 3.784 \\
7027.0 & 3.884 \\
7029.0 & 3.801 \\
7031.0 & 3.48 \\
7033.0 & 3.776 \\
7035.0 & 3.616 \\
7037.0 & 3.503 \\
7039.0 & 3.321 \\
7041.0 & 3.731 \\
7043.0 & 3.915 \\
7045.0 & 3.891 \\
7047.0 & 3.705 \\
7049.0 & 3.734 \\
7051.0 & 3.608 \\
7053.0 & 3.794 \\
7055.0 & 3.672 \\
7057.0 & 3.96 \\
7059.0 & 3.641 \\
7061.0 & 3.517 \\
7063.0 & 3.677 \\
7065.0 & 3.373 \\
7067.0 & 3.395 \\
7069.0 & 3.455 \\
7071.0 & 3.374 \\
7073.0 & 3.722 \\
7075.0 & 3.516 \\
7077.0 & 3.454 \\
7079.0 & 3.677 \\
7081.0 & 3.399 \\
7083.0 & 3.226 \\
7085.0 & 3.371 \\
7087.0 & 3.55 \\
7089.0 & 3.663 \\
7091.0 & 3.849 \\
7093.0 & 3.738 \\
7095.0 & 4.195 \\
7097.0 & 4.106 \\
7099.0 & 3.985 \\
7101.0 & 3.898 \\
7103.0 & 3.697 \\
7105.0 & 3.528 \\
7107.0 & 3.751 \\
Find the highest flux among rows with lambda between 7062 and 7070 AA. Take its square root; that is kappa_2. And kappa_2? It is 1.92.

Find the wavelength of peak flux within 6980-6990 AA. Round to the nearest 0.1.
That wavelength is 6981.0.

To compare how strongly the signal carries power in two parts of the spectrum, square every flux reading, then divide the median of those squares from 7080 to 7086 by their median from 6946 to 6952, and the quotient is 0.86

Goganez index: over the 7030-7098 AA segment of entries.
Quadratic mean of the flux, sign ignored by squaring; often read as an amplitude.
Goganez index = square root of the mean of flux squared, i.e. 3.64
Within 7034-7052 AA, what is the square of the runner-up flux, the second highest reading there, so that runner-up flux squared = 15.1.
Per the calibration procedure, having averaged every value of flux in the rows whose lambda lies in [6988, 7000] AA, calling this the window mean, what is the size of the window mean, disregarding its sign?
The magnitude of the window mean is 3.46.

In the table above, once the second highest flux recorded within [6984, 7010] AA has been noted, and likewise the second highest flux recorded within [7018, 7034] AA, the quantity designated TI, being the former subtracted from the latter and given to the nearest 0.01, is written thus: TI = 0.10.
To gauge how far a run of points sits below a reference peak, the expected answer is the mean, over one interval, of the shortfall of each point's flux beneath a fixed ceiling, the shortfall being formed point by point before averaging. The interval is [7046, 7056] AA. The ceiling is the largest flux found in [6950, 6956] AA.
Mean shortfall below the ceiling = 0.10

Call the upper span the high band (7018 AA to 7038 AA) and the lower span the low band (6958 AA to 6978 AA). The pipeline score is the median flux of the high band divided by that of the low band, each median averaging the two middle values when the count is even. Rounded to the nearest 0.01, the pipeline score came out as 1.01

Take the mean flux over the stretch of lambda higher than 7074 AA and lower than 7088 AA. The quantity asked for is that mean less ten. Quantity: -6.54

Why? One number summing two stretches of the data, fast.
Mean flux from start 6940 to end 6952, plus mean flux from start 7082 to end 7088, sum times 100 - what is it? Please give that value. 701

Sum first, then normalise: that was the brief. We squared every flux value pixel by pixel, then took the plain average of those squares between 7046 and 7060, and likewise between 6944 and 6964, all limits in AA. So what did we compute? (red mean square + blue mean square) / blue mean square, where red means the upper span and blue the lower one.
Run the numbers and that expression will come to 2.04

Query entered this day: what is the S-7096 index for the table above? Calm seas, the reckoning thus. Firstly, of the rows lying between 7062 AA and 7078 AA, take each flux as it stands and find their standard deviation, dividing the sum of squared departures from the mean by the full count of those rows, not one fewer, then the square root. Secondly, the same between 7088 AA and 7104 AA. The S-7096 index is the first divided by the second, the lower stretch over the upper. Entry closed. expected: 0.70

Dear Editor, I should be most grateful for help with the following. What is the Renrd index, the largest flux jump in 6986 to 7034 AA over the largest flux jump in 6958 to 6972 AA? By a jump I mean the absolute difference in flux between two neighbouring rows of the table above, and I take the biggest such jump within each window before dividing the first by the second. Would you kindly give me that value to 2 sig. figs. 1.0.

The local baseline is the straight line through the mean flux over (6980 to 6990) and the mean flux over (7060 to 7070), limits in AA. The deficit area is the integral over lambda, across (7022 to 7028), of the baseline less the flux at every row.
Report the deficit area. -1.1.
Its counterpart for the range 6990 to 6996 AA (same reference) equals 1.6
